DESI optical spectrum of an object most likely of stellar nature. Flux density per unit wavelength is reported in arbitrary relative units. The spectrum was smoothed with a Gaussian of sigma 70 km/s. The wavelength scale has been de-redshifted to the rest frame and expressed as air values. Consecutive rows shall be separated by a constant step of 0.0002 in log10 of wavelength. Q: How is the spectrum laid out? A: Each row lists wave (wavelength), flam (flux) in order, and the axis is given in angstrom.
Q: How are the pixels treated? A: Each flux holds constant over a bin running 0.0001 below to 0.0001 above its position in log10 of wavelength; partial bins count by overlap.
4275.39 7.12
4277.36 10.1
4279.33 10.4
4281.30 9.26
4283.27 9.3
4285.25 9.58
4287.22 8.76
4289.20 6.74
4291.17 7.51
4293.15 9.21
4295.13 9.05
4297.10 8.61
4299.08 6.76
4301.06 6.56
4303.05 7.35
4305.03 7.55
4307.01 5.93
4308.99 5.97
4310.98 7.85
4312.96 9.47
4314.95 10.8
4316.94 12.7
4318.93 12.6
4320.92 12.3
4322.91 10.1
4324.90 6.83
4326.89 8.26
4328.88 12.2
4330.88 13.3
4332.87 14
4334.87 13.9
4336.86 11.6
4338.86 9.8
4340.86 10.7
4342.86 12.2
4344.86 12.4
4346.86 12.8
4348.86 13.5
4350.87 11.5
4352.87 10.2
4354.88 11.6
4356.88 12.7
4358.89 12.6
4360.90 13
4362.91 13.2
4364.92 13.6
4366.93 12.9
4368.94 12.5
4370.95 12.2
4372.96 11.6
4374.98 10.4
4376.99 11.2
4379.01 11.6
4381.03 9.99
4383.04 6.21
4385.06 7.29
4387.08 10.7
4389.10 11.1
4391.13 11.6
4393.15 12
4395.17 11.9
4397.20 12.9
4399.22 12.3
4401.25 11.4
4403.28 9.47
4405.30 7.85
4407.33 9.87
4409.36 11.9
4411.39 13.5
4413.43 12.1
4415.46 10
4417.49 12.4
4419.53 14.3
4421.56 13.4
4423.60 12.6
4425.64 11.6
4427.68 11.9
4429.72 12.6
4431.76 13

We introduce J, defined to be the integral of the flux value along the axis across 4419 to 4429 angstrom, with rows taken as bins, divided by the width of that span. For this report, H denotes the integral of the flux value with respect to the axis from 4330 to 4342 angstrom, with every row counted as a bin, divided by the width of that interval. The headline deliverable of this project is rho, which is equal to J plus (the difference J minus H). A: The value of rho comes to 13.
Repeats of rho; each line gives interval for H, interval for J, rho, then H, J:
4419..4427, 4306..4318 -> 5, 12.8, 8.8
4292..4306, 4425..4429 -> 16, 7.9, 11.8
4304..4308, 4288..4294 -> 9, 6.8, 7.8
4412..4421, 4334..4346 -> 11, 12.3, 11.8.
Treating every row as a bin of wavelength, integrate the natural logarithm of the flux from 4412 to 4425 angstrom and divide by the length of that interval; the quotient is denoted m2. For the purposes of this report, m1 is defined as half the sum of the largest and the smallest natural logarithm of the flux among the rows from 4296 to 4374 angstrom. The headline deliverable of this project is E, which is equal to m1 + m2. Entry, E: 4.73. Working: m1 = 2.21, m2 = 2.52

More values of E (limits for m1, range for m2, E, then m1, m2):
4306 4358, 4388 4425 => 4.66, 2.21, 2.45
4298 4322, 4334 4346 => 4.62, 2.16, 2.46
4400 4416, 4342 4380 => 4.83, 2.33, 2.50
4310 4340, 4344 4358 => 4.77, 2.28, 2.49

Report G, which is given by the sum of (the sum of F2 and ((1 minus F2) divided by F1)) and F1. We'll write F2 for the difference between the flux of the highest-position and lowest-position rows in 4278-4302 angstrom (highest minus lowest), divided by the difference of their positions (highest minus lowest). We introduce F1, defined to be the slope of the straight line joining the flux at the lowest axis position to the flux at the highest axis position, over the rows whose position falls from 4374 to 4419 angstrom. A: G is 25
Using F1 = 0.05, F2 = -0.18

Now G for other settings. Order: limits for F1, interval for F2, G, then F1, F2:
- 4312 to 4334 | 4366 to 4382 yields 5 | 0.23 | -0.21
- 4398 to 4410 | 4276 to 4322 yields -24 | -0.04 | 0.05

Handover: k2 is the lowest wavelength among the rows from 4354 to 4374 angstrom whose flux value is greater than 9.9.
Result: 4354.88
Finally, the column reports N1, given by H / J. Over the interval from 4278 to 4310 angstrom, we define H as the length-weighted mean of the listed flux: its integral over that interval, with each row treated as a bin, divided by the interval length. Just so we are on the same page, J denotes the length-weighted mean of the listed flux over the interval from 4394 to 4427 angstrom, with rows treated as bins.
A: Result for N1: 0.69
